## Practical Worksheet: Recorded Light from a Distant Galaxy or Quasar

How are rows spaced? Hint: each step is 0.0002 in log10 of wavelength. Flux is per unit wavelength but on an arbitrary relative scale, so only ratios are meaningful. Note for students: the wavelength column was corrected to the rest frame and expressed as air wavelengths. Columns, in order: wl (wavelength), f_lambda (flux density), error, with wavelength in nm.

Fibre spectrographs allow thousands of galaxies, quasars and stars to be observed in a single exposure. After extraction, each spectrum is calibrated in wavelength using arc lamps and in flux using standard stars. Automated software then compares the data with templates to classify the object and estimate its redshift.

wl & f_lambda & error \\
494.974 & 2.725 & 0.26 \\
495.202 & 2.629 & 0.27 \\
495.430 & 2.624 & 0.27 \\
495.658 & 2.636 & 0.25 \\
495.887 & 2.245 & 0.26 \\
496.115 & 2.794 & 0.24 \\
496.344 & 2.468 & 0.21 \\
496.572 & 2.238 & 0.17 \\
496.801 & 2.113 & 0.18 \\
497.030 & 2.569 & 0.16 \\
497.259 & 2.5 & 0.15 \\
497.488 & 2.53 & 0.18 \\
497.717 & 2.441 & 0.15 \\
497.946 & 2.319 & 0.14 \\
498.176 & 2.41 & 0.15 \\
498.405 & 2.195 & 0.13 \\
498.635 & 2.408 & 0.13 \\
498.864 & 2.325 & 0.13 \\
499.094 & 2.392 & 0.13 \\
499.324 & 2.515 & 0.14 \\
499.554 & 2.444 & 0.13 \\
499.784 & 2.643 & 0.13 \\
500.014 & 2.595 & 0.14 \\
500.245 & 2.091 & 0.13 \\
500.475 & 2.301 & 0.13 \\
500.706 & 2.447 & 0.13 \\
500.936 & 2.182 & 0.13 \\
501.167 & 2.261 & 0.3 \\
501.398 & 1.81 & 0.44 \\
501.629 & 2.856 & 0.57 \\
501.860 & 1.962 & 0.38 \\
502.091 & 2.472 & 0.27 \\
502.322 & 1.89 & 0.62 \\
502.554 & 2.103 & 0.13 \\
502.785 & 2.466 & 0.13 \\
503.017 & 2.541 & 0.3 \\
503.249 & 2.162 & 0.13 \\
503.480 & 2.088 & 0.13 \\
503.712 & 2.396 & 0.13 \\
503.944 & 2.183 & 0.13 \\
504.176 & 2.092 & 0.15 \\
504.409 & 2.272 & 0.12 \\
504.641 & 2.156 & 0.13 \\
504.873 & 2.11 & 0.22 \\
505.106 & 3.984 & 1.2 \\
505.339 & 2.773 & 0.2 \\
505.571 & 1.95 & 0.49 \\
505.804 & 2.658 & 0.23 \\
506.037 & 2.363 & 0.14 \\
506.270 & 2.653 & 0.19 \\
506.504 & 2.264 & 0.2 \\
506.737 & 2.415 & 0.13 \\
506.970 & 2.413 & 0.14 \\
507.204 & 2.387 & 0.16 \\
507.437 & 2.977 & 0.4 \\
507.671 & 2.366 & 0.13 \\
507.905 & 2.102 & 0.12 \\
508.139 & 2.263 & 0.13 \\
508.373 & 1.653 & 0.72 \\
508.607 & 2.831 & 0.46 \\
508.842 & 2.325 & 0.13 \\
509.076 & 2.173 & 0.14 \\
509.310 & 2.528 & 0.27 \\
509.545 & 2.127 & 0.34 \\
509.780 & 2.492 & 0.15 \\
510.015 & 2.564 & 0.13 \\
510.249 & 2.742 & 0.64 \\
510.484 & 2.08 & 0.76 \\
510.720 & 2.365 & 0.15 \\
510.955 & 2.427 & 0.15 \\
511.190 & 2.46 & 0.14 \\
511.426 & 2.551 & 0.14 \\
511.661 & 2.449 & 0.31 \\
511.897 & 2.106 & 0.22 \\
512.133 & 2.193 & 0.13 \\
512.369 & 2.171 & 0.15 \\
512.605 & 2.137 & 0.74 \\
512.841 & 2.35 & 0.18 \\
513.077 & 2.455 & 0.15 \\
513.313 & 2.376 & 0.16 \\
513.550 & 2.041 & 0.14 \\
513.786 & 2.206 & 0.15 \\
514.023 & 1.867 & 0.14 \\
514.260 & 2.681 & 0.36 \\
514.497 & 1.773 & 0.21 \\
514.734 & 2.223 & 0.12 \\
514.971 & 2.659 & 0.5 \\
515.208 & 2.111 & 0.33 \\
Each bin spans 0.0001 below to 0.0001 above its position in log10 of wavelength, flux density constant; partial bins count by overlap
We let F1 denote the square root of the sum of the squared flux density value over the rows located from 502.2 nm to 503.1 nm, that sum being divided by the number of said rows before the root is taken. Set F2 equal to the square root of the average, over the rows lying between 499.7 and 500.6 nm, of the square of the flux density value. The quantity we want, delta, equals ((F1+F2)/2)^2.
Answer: 5.48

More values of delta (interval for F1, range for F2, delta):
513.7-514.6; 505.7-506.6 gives 5.41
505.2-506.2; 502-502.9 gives 5.53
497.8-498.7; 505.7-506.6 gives 5.82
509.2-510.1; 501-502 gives 5.50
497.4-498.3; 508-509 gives 5.60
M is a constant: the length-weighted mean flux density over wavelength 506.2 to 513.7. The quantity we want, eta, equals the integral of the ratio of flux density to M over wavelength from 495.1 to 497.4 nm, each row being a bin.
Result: 2.42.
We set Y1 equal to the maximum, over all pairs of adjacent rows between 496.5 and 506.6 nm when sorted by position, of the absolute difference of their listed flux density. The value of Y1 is 1.9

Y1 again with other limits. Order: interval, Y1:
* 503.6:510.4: 1.9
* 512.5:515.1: 0.9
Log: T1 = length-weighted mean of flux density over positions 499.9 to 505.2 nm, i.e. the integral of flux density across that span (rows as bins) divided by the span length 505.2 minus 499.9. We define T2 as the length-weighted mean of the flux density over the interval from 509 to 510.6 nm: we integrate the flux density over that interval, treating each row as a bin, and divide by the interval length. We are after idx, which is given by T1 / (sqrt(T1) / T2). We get 3.64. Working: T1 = 2.32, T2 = 2.39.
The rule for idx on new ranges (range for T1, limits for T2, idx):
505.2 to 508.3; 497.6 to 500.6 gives 3.73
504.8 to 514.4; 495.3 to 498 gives 3.80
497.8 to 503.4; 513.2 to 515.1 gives 3.39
